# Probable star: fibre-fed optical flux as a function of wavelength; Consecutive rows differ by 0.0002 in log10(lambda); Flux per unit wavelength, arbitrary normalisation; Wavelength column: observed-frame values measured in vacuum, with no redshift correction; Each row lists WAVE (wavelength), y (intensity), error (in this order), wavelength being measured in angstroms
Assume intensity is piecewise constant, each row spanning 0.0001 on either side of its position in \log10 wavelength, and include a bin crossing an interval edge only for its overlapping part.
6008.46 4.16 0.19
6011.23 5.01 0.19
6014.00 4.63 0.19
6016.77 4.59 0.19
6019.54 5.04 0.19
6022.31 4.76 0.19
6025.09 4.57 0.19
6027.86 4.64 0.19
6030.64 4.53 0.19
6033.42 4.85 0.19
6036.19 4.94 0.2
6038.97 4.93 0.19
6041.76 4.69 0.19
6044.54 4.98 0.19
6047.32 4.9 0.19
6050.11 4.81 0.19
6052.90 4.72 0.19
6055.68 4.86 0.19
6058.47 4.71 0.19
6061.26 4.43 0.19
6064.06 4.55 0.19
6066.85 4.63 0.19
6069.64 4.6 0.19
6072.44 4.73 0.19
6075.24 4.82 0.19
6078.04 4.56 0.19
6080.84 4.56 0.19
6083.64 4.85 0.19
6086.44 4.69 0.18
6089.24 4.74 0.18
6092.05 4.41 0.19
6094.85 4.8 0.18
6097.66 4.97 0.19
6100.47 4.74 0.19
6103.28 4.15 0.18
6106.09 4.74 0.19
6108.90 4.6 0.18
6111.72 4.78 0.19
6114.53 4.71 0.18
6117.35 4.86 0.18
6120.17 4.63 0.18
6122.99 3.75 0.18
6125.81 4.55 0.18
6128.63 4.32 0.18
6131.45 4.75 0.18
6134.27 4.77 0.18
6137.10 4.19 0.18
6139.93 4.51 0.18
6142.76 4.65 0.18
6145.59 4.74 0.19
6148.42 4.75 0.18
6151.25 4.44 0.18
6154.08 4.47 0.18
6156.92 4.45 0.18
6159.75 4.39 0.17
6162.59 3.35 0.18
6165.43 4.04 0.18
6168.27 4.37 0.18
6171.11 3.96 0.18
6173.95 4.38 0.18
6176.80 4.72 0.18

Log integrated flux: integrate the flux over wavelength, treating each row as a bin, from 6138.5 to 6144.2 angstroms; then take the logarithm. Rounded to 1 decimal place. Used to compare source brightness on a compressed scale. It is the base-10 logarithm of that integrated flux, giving 1.4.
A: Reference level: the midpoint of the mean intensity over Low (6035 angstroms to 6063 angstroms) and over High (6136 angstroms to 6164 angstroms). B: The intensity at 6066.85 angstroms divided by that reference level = 1.01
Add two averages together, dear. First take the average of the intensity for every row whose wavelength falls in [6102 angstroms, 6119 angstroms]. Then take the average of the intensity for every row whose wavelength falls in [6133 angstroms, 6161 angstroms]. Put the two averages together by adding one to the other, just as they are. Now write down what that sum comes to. 9.18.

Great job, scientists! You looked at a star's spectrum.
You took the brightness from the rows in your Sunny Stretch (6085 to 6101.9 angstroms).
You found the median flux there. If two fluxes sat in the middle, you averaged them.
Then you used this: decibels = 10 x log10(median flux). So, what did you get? 6.76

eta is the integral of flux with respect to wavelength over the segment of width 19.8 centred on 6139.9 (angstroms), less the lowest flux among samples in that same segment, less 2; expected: 85.3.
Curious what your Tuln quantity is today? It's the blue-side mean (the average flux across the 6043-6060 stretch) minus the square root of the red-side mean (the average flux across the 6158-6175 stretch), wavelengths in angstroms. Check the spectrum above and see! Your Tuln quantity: 2.81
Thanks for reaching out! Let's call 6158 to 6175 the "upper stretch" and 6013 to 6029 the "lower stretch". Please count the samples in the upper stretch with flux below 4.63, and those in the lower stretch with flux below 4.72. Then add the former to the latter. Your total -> 10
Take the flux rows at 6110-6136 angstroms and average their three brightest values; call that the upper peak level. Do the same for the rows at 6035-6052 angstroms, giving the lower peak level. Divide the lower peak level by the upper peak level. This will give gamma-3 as 1.03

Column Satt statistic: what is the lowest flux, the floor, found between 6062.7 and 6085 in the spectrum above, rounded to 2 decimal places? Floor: 4.55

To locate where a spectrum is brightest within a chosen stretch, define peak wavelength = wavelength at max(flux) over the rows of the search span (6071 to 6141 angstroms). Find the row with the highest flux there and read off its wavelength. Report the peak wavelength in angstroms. 6097.66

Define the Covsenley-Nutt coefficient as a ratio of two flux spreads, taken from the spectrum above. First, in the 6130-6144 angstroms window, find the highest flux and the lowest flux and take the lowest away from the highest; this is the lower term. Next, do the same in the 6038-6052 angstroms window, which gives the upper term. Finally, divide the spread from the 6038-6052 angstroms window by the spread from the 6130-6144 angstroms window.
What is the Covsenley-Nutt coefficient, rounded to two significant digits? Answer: 0.50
